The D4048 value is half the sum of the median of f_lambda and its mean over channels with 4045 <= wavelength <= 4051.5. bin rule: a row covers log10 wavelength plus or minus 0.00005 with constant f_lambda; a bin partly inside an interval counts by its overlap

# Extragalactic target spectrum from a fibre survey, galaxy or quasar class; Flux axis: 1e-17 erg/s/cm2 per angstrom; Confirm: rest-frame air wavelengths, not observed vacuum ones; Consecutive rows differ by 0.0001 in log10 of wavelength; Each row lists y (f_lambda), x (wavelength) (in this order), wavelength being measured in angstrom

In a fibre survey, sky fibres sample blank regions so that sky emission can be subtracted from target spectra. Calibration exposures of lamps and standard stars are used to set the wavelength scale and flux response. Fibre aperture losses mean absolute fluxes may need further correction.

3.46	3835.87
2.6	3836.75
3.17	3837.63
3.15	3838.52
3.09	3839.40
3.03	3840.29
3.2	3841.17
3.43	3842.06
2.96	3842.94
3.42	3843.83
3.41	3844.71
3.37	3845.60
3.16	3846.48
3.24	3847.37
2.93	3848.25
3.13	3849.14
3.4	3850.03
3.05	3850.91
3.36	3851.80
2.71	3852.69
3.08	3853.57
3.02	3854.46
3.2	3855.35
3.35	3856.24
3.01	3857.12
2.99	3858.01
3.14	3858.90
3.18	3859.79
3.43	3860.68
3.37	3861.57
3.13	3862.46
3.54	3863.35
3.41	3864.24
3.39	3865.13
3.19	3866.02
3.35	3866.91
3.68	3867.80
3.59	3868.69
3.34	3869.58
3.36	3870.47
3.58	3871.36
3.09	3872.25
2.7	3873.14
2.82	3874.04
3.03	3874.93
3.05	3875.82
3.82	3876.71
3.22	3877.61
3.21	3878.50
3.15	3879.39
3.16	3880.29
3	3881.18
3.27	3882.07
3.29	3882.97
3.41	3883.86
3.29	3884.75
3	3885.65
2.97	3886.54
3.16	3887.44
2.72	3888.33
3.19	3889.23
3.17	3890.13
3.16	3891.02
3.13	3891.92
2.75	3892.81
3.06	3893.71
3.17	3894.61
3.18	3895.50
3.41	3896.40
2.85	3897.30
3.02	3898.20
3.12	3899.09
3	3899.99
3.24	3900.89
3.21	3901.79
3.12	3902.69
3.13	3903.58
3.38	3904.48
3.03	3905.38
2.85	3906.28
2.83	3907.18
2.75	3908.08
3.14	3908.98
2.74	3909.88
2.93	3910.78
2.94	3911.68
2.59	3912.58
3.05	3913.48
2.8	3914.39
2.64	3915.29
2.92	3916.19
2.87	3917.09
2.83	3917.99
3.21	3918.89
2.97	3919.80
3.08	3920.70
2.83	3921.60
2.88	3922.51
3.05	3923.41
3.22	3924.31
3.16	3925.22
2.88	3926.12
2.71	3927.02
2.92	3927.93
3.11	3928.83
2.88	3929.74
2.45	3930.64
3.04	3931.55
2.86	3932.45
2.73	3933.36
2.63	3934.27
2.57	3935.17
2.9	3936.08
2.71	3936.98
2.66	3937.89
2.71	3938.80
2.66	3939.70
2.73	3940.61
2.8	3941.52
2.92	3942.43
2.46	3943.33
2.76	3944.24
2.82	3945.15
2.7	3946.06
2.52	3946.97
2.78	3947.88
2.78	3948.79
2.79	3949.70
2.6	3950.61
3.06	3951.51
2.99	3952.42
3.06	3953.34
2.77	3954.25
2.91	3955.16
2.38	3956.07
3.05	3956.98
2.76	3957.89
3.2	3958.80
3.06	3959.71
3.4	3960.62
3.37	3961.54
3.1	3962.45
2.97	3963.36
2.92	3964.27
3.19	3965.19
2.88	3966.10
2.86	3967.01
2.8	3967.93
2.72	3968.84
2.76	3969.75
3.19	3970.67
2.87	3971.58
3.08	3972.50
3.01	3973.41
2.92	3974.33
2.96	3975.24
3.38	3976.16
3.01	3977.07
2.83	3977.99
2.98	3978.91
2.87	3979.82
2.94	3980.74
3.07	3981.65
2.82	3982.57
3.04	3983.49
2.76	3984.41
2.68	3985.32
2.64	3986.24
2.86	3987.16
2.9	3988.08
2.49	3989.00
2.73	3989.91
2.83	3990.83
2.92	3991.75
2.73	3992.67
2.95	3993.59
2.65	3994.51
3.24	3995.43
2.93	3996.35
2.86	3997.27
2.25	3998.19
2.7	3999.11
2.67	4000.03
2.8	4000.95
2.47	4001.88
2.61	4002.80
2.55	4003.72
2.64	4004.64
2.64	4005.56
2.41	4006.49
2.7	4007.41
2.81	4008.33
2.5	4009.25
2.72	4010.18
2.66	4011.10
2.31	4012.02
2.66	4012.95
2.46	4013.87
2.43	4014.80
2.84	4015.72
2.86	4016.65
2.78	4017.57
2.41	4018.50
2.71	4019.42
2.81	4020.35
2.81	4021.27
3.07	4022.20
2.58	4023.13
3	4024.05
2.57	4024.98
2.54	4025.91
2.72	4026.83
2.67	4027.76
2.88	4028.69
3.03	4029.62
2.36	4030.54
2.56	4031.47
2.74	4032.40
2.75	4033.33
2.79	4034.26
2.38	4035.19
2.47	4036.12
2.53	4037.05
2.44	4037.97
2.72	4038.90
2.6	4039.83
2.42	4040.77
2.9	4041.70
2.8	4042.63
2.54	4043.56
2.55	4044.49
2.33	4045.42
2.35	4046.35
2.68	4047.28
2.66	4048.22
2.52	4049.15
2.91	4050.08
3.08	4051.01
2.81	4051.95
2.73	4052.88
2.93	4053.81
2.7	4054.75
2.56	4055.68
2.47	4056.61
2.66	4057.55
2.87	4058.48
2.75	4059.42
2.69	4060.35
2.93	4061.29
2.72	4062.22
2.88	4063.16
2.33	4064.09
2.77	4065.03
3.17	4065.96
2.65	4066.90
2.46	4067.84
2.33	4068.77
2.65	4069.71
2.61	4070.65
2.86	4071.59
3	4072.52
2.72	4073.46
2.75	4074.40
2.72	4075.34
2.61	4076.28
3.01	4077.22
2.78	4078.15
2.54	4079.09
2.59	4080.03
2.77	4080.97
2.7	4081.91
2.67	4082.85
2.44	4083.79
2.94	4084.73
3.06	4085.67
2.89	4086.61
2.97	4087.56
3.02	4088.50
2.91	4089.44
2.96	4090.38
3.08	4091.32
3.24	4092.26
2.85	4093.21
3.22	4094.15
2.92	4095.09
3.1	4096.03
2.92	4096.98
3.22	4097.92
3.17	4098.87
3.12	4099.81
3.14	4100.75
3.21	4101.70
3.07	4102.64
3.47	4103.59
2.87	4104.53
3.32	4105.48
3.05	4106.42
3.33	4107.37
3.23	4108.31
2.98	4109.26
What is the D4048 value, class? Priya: 2.65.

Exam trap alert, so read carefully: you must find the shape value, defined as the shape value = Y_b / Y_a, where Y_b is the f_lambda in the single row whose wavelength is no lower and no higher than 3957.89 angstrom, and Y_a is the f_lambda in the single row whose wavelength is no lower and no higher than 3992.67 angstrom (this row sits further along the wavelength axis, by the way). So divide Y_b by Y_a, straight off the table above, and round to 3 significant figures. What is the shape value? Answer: 1.01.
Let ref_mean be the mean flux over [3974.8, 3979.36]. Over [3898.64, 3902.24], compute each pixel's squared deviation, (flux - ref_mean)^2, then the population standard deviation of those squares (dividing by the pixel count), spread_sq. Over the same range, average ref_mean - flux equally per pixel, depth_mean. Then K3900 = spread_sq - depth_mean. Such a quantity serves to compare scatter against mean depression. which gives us 0.1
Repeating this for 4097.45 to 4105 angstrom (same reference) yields 0.2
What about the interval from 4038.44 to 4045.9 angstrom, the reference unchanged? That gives -0.3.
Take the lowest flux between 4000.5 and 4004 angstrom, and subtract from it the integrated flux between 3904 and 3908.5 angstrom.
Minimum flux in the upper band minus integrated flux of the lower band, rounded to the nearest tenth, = -10.9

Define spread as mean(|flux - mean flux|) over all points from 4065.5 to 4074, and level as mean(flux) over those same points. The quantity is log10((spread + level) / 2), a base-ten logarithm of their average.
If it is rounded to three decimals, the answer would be 0.163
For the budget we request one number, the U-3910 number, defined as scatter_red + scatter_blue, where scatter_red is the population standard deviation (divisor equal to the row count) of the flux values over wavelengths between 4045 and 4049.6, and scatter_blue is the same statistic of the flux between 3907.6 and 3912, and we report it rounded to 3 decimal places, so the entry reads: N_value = 0.295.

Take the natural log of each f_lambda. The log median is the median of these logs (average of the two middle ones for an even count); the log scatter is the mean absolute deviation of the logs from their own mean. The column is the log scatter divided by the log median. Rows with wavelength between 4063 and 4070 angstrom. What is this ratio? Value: 0.083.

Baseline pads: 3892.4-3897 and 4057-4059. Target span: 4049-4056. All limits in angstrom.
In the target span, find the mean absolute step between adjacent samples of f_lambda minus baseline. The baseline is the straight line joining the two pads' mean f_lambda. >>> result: 0.211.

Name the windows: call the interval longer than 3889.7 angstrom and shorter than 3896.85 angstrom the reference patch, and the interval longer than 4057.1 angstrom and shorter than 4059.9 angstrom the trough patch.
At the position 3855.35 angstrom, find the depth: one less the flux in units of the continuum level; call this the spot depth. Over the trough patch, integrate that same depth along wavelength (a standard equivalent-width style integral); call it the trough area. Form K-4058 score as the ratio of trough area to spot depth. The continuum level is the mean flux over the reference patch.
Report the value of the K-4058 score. -15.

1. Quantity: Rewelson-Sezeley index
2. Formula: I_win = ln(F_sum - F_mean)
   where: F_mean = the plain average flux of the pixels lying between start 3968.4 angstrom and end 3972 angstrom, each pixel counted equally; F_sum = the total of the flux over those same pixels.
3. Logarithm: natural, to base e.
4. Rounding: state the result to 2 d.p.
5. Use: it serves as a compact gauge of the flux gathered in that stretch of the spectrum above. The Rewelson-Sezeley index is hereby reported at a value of 2.16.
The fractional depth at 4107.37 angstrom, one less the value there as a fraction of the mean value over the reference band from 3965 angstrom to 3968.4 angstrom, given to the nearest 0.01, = -0.14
